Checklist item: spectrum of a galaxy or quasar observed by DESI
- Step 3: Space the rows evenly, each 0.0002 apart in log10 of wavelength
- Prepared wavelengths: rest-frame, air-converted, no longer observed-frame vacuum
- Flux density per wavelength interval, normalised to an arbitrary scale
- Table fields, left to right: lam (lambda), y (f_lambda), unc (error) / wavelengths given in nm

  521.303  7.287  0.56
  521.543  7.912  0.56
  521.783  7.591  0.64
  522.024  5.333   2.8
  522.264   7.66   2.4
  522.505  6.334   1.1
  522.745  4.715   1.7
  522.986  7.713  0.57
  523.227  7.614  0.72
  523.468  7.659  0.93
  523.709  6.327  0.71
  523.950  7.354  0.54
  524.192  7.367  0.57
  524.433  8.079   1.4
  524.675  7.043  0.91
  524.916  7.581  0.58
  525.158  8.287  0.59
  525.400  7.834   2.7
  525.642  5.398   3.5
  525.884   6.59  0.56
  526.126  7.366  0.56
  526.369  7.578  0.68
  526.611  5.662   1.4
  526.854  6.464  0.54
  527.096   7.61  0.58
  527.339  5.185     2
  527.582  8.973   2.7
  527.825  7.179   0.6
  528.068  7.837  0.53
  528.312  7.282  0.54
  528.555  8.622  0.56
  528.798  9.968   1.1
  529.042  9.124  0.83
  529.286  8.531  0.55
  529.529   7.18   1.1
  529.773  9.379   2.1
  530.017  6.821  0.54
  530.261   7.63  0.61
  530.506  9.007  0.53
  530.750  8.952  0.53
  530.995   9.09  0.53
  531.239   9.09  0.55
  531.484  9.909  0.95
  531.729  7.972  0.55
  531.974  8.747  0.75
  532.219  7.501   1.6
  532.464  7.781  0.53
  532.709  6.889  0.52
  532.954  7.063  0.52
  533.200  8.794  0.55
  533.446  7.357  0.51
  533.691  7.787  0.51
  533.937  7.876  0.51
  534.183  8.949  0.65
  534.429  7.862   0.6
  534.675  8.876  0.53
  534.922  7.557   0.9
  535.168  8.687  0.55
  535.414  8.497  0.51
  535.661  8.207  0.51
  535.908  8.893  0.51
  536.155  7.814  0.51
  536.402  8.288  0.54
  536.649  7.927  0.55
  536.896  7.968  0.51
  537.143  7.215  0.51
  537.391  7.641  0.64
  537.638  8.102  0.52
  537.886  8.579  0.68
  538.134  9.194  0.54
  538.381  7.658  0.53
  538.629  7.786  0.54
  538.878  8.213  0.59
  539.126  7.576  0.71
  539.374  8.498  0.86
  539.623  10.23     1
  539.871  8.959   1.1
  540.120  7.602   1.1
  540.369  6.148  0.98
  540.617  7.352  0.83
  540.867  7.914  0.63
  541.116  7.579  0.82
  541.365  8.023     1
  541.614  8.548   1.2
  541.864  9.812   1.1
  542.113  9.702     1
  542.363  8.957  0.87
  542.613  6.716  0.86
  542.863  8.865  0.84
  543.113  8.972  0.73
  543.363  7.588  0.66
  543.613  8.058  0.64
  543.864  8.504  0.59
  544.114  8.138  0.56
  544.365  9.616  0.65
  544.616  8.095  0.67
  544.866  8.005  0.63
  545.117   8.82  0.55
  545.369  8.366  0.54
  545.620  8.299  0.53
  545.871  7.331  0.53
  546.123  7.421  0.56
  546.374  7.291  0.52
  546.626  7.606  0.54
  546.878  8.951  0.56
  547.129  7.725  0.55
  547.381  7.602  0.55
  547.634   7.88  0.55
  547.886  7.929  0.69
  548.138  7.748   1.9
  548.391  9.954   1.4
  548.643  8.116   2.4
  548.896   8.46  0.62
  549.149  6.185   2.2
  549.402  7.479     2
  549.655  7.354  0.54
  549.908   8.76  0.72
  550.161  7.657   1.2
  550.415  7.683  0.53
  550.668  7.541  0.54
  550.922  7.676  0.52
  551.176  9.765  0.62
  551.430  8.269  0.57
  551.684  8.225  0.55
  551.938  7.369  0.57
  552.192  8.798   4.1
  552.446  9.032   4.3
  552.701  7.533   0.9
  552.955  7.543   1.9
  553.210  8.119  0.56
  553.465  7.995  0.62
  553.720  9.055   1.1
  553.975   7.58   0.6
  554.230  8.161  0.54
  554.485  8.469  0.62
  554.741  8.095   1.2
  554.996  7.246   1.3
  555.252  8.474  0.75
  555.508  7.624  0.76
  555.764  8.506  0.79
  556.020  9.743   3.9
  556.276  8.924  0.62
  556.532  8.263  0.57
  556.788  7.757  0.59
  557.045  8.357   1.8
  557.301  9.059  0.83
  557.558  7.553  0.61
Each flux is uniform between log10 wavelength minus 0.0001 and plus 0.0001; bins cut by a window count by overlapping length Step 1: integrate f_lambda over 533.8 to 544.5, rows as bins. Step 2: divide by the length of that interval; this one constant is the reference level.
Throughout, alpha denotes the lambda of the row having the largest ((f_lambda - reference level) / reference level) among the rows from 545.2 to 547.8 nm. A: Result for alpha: 546.878 nm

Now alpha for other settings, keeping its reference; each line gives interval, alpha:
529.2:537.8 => 531.484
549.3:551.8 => 551.176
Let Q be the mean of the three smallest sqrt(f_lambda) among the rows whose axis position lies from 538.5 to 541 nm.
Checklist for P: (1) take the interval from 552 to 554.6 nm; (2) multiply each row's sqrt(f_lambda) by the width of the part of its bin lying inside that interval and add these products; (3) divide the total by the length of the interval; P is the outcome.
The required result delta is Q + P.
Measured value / 5.51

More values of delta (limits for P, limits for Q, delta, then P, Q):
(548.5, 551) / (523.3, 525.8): 5.27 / 2.77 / 2.50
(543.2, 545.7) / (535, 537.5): 5.64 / 2.89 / 2.75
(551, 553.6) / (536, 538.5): 5.61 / 2.87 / 2.74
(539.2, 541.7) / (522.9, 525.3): 5.46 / 2.84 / 2.63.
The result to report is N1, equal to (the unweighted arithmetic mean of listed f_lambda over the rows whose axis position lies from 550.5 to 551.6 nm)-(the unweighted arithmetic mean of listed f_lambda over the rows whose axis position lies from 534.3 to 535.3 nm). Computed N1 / 0.07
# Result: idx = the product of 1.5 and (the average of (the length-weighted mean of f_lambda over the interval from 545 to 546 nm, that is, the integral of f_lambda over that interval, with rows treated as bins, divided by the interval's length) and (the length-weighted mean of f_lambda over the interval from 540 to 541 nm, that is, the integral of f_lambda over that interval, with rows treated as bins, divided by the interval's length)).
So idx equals 11.6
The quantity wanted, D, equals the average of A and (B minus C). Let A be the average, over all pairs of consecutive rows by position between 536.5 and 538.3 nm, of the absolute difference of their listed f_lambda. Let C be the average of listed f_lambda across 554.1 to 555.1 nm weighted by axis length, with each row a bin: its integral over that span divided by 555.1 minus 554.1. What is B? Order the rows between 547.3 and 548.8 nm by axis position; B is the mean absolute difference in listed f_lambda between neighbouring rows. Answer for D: -3.32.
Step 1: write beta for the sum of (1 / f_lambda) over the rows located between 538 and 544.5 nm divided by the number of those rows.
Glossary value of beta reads 0.122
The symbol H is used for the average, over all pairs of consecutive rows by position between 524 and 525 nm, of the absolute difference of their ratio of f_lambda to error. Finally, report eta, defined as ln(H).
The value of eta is 1.57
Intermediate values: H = 4.8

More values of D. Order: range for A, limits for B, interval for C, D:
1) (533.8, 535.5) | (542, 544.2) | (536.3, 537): -3.05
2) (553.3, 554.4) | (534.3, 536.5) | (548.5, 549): -3.27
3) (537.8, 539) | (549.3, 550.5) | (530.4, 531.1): -3.84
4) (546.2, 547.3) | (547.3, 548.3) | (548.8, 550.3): -3.25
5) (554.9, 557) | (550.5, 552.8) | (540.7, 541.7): -3.06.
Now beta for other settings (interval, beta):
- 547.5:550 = 0.127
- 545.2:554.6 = 0.126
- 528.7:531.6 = 0.116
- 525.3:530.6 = 0.136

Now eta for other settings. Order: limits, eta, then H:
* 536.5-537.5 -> 0.49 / 1.6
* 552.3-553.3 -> 1.96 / 7.1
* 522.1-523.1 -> 1.69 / 5.4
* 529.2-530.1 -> 1.86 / 6.4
